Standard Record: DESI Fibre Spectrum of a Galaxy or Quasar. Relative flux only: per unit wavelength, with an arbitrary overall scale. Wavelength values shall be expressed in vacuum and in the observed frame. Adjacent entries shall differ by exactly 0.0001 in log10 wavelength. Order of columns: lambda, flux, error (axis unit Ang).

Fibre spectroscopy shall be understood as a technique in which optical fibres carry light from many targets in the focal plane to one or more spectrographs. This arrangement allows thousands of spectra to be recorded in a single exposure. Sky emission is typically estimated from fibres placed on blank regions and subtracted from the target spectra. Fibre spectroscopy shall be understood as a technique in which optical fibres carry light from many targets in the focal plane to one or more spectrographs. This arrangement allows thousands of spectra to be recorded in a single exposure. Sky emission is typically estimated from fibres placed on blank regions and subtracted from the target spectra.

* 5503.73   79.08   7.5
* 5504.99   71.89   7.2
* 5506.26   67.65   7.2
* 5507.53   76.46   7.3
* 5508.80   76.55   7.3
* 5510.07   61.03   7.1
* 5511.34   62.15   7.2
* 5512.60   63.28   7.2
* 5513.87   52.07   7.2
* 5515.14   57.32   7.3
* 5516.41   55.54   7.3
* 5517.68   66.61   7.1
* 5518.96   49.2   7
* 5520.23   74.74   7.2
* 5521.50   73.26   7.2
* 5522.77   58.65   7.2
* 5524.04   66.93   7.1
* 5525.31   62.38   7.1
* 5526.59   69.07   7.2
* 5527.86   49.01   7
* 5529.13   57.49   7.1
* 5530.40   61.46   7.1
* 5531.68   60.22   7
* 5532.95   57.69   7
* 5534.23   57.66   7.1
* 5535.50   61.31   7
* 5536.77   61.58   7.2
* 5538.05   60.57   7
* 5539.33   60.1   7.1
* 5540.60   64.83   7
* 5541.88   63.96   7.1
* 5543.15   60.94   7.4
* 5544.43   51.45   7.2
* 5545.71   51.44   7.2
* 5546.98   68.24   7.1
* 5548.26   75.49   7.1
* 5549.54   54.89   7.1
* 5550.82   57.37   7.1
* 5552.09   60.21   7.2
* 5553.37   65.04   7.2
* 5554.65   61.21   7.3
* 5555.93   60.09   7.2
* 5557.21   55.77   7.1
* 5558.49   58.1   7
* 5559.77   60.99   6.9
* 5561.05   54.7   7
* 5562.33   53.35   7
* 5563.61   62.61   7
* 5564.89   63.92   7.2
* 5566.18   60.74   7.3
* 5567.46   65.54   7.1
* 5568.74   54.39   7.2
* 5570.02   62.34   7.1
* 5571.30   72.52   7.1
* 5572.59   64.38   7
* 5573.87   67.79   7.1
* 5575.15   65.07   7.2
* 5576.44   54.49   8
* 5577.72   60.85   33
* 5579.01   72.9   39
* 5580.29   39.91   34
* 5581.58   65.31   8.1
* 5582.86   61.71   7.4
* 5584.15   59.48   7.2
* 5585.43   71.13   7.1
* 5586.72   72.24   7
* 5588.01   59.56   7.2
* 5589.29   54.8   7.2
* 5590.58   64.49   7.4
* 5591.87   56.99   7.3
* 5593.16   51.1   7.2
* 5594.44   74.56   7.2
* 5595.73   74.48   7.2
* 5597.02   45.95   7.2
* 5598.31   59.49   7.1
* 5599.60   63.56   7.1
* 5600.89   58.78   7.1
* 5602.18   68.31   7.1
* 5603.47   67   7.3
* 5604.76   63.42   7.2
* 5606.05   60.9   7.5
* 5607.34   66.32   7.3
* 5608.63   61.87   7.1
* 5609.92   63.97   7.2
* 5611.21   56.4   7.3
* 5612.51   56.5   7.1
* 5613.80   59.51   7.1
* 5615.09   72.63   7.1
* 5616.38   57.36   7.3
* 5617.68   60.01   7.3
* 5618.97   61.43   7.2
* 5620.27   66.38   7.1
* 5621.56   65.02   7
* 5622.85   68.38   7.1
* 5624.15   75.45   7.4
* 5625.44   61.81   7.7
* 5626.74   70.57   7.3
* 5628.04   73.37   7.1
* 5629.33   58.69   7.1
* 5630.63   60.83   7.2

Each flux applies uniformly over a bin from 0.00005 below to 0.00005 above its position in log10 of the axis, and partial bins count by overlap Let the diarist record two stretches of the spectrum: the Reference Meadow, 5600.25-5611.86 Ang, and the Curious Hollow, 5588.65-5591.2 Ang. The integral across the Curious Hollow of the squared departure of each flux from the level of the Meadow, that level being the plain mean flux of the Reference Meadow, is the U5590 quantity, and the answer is 89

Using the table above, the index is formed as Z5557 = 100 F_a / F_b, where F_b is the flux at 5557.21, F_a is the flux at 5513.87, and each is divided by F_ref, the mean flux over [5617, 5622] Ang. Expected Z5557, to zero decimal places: 93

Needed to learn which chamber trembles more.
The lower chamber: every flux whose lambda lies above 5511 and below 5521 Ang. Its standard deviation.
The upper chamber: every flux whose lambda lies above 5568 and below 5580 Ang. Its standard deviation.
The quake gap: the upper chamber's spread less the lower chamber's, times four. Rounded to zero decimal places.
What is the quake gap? -6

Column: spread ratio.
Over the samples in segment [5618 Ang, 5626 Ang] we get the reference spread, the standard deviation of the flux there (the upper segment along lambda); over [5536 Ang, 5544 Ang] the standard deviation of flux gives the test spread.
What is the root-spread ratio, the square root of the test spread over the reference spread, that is 0.61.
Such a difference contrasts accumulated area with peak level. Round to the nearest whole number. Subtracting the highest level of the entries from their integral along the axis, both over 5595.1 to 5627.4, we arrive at 1973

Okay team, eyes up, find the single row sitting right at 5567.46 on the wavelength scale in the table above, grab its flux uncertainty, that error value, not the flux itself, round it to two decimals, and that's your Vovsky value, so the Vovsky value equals 7.10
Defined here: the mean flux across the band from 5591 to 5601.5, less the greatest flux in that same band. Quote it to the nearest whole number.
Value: -14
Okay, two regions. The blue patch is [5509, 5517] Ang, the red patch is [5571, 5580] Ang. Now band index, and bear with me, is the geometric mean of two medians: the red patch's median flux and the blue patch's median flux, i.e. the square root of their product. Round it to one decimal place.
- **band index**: 62.1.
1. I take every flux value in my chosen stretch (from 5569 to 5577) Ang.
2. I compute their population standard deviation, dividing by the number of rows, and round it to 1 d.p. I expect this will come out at 5.5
